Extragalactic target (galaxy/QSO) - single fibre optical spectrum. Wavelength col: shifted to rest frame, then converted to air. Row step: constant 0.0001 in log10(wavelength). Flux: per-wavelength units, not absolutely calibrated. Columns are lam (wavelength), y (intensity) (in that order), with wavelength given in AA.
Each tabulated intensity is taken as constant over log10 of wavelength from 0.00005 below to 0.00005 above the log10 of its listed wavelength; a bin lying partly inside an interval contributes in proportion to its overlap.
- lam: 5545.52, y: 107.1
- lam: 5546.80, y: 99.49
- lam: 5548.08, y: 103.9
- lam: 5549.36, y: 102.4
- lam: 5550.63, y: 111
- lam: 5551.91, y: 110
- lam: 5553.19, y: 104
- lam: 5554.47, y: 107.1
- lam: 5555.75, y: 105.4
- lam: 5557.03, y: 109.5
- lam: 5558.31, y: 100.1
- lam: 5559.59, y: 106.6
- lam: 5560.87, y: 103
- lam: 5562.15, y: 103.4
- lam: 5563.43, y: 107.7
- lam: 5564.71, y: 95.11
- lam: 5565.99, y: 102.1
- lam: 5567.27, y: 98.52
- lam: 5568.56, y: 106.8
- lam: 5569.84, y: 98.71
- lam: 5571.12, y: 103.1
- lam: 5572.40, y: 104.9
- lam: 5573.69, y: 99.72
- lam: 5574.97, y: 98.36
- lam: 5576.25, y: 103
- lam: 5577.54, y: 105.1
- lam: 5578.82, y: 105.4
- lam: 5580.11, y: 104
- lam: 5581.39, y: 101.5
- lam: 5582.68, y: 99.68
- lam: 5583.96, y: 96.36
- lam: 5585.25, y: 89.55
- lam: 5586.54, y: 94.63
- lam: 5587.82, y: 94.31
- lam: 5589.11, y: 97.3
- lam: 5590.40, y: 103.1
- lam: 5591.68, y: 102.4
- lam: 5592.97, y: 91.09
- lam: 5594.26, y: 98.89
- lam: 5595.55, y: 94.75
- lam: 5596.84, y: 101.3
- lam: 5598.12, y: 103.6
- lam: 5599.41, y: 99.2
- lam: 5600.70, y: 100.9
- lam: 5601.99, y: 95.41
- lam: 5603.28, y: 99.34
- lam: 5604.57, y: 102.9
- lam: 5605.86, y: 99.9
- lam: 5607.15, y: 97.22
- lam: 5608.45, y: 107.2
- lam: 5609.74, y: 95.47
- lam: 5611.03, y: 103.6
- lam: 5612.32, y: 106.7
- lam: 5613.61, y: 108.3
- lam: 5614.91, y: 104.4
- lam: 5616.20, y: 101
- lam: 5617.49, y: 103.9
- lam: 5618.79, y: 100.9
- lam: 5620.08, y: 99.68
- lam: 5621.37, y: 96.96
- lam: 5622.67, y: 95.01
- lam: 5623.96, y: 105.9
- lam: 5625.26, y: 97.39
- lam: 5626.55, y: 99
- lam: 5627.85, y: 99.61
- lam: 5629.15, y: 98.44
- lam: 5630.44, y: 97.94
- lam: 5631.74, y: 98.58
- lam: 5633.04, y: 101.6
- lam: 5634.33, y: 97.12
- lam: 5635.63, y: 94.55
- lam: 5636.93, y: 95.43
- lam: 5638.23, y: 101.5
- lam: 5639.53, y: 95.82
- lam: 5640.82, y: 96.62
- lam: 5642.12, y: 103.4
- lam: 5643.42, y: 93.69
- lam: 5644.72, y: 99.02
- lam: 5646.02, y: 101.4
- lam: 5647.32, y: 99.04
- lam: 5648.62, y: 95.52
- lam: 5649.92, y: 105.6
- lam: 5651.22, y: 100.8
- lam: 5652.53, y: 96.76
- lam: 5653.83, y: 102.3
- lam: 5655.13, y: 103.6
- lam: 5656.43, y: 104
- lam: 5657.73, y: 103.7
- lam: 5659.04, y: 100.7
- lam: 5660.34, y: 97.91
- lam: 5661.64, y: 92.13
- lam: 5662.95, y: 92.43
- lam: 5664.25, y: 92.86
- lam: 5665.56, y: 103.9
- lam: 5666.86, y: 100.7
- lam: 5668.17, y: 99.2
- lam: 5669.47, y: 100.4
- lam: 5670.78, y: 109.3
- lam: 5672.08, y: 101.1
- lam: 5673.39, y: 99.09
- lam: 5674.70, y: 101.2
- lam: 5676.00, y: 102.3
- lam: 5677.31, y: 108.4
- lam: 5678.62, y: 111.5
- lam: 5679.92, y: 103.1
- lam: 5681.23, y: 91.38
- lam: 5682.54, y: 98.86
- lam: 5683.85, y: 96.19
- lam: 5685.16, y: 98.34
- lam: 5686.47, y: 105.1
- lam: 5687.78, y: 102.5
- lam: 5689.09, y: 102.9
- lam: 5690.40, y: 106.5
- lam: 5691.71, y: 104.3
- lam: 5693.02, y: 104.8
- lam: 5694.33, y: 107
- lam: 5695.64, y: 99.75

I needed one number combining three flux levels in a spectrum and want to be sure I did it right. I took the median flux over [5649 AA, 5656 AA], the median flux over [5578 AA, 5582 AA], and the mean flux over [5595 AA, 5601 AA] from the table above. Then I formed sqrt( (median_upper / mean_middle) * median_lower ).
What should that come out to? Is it 10.3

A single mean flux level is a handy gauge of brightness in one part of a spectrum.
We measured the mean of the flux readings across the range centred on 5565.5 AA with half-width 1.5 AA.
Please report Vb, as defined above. 99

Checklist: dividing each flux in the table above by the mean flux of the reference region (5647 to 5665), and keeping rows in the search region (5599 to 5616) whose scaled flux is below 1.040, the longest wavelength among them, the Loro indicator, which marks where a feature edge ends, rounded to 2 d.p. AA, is 5609.74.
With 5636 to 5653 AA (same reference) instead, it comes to 5652.53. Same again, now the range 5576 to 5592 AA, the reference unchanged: 5591.68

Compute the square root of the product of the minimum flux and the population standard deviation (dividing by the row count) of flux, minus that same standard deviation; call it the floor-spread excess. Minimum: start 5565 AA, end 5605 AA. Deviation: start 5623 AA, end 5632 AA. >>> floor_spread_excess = 12.8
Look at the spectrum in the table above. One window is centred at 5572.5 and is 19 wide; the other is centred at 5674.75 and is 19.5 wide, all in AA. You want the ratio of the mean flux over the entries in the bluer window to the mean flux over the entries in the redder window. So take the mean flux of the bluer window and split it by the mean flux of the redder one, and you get 1.00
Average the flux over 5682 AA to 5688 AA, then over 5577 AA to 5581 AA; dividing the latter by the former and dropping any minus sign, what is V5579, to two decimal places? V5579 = 1.05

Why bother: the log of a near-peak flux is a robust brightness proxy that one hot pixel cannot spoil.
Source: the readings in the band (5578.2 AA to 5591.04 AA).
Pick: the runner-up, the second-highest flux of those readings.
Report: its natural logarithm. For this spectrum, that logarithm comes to 4.64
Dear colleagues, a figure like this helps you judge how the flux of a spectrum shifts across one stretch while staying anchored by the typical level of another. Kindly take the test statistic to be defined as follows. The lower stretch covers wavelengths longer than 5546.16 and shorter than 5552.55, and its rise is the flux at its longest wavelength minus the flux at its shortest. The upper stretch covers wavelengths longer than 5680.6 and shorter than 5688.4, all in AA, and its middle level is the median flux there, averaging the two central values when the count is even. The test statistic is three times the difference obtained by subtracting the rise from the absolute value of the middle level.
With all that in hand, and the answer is 264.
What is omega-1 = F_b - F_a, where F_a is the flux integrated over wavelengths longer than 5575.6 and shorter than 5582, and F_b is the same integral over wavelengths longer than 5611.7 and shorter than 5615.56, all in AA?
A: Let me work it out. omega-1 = -254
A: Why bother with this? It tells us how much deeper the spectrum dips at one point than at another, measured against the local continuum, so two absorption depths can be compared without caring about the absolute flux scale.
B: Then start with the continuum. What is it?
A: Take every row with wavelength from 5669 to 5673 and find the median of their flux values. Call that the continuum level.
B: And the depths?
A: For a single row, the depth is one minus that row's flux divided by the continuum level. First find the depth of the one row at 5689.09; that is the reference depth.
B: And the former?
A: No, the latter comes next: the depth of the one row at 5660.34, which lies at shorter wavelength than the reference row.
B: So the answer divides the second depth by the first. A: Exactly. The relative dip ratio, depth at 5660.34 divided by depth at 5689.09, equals -1.8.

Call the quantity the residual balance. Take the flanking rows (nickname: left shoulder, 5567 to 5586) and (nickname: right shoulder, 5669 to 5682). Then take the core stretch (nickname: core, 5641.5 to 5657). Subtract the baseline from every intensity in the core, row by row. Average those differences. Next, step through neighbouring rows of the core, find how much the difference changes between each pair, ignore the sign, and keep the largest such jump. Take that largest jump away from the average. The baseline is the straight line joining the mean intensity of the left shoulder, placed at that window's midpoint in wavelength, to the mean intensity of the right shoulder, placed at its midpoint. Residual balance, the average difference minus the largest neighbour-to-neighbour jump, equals -11.9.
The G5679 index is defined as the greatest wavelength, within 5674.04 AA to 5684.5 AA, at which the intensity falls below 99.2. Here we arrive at 5683.85 AA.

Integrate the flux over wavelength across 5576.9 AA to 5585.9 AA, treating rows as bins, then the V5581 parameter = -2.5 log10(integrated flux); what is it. -7.4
